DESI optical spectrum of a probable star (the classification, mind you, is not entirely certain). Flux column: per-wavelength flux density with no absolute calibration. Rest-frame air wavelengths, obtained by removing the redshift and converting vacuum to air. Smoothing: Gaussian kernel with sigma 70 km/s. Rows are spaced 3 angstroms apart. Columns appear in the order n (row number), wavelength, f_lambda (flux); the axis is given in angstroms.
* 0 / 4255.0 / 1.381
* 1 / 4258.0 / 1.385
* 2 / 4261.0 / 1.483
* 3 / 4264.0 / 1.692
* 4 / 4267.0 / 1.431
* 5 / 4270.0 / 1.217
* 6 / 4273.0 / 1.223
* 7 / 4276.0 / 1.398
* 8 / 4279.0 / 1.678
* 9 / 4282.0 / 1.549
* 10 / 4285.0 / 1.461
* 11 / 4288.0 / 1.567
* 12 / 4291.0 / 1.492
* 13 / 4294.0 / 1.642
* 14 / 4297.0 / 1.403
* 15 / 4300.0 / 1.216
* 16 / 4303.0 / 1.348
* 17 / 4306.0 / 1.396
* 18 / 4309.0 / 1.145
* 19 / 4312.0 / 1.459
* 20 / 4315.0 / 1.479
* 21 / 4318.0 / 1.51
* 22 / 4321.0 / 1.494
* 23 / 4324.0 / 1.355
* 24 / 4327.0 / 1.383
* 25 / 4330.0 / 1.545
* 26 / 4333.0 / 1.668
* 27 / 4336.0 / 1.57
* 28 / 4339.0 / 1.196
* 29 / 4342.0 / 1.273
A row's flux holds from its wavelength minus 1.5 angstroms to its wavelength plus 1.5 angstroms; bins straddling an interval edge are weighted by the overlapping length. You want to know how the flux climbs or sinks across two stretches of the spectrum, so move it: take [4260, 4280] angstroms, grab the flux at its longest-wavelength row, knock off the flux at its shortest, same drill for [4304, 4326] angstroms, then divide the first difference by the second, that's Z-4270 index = -5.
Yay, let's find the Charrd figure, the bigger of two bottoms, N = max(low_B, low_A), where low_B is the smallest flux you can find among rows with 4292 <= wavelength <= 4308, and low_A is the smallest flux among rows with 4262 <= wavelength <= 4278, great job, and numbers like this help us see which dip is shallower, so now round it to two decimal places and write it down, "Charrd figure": 1.22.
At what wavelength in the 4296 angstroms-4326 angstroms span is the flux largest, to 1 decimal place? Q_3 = 4318.0 angstroms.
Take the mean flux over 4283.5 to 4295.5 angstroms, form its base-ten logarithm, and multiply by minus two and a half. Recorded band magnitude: -0.47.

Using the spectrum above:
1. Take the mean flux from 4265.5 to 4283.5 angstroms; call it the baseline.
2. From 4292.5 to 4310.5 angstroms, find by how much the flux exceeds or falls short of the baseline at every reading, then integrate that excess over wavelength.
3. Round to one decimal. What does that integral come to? -1.0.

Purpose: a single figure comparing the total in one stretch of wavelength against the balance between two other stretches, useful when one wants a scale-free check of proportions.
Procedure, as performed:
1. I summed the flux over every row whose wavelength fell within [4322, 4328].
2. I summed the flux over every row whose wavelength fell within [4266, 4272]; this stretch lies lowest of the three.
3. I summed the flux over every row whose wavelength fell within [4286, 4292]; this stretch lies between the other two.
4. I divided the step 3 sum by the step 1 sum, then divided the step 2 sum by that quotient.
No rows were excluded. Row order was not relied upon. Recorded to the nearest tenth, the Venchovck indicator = 2.4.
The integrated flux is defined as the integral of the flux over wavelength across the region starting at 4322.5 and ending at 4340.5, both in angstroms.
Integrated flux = 26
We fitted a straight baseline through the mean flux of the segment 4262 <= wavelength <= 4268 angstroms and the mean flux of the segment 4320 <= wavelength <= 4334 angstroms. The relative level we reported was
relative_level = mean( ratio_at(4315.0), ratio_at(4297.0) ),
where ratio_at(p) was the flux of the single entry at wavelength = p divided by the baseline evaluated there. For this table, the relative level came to 0.95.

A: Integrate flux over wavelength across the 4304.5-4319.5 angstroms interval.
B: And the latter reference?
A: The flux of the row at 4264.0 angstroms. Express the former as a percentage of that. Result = 1239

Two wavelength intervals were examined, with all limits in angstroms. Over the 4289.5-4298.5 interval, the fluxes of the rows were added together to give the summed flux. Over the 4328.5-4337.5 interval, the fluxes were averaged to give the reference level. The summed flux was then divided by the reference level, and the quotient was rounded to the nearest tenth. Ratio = 2.8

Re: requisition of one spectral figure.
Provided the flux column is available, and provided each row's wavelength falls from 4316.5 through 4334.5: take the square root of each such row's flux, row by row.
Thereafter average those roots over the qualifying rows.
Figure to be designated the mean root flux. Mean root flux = 1.22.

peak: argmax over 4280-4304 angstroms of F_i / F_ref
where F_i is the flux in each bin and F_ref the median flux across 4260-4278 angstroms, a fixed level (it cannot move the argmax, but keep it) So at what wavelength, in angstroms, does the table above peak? 4294.0 angstroms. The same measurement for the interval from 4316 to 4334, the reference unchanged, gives 4333.0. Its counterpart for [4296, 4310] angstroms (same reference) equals 4297.0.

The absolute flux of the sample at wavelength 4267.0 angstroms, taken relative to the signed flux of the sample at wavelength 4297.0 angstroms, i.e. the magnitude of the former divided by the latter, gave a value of 1.02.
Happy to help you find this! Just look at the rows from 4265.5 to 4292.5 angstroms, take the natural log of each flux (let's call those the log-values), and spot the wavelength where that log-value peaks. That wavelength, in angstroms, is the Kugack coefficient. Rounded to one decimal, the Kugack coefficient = 4279.0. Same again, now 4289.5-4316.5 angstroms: 4294.0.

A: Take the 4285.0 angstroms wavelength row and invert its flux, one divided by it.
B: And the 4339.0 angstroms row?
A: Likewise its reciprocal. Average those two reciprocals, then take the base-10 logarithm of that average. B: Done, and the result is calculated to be -0.119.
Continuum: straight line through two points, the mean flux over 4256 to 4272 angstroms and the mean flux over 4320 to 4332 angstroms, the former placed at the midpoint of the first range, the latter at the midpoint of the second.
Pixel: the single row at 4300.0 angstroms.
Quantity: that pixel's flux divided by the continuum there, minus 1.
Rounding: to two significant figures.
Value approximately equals -0.16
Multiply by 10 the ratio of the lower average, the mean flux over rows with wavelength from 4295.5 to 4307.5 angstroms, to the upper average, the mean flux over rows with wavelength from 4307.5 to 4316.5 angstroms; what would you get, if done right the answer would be 9.9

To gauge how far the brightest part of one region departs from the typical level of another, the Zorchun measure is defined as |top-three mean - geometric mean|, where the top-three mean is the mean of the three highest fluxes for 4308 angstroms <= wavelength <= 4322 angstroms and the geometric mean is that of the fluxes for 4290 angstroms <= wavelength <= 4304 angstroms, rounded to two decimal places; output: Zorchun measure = 0.08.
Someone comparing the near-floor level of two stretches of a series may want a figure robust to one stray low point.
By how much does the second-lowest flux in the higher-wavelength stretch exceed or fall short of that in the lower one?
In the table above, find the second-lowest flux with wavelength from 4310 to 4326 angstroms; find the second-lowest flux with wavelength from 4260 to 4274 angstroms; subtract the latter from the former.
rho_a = 0.24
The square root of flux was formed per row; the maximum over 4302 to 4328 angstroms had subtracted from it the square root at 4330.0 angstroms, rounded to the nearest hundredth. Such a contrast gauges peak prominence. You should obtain -0.01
